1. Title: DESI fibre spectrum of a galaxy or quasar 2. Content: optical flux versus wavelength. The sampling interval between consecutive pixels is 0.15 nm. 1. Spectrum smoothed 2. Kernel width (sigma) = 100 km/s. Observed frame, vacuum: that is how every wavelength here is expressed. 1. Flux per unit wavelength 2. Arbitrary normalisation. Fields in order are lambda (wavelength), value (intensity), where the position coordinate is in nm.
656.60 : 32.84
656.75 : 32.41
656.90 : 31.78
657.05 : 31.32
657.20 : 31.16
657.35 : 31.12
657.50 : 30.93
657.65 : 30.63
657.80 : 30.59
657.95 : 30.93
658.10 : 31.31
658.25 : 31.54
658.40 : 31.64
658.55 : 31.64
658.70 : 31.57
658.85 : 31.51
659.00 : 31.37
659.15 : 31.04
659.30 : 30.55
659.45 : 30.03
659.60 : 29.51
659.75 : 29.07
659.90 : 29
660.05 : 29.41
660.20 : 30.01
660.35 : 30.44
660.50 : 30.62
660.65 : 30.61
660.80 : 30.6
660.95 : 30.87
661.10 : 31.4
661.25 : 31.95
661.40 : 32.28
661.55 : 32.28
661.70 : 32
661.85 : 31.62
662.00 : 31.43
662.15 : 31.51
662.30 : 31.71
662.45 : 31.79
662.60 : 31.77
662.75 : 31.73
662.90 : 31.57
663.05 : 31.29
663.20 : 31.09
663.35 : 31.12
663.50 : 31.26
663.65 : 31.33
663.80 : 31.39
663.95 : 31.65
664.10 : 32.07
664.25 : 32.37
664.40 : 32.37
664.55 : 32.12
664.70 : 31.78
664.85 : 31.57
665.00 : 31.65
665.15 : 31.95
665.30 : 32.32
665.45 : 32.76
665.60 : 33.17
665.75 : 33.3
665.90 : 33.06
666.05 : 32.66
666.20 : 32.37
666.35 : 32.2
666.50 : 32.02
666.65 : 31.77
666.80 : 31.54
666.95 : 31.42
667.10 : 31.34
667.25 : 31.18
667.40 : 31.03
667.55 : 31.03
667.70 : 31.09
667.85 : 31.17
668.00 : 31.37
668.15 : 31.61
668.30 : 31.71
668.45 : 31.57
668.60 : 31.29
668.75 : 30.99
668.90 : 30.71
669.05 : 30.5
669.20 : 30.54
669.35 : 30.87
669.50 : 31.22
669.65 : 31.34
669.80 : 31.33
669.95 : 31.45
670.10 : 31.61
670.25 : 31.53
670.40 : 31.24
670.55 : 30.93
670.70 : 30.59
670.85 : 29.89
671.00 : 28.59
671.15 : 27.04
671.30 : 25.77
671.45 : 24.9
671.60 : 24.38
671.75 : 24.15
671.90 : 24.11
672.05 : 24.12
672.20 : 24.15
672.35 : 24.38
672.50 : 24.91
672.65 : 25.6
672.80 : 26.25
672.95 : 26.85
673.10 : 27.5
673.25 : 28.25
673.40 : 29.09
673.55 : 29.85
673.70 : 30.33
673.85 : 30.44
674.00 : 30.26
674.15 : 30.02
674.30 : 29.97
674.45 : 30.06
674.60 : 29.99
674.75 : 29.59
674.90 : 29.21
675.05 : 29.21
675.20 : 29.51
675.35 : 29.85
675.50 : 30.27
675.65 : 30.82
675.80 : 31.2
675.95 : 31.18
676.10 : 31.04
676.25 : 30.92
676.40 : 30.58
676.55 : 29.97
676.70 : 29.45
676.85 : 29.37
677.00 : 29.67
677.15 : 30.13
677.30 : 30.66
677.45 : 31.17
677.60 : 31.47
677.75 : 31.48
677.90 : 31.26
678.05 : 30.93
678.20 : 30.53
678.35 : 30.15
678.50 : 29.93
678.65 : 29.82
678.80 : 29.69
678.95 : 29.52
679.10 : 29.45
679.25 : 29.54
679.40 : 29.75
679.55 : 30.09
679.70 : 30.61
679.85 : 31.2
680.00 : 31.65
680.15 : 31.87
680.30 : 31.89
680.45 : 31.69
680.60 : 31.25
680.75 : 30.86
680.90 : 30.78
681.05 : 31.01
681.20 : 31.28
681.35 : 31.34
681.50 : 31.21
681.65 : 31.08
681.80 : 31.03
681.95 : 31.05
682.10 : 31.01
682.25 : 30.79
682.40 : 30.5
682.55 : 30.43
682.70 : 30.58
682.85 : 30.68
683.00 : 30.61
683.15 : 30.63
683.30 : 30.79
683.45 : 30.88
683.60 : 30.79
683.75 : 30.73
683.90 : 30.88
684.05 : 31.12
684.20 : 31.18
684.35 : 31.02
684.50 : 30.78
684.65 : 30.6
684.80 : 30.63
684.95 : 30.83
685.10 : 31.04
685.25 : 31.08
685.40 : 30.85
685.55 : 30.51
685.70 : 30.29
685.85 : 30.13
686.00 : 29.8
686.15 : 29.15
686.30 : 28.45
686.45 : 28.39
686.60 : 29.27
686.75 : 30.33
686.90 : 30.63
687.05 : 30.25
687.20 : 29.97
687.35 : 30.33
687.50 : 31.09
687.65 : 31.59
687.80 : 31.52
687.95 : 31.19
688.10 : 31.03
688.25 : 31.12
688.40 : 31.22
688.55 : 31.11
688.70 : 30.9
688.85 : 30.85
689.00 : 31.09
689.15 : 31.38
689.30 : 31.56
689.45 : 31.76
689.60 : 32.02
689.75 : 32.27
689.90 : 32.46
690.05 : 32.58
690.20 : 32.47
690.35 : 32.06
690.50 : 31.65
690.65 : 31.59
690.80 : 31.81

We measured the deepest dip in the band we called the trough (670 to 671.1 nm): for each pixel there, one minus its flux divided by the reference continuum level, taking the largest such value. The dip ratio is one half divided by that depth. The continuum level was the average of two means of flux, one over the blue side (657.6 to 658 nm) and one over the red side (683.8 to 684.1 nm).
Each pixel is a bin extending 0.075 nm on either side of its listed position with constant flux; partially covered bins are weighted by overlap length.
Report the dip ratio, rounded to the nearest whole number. 7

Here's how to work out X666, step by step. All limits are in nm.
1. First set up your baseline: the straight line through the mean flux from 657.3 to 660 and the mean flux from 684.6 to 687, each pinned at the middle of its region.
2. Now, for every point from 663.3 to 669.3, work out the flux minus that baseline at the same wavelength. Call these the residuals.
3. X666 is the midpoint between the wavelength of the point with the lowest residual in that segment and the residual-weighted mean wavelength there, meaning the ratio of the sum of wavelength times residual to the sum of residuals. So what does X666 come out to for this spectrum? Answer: 667.46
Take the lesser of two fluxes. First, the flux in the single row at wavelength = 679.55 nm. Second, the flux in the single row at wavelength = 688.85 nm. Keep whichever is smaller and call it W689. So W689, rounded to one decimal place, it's 30.1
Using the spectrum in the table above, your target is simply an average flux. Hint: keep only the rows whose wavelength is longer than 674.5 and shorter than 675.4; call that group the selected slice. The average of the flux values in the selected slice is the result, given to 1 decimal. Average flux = 29.6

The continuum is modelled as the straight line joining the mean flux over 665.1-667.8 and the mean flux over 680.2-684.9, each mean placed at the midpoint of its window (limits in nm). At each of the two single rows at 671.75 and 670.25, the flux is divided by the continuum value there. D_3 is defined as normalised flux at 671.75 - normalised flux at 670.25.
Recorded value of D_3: -0.23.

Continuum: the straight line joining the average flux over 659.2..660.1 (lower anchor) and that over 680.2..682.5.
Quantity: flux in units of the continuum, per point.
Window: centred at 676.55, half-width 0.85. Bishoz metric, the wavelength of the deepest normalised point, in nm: 676.85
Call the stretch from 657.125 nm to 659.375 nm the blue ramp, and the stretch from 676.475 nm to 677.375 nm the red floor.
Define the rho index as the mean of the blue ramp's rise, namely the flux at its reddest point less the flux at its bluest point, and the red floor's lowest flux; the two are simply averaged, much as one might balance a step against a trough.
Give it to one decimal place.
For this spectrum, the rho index 14.4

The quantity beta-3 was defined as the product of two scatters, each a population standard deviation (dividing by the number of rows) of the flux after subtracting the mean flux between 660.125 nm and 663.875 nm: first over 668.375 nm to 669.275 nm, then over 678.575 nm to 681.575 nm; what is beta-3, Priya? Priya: 0.3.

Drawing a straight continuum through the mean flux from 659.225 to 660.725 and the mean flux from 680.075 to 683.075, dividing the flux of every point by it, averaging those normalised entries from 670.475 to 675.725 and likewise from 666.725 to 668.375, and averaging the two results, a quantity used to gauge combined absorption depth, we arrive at 0.97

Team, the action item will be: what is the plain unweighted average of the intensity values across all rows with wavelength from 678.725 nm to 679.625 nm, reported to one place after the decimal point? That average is 29.7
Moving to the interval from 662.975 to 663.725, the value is 31.2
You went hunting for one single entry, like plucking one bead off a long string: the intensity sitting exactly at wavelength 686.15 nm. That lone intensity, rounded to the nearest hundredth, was 29.15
